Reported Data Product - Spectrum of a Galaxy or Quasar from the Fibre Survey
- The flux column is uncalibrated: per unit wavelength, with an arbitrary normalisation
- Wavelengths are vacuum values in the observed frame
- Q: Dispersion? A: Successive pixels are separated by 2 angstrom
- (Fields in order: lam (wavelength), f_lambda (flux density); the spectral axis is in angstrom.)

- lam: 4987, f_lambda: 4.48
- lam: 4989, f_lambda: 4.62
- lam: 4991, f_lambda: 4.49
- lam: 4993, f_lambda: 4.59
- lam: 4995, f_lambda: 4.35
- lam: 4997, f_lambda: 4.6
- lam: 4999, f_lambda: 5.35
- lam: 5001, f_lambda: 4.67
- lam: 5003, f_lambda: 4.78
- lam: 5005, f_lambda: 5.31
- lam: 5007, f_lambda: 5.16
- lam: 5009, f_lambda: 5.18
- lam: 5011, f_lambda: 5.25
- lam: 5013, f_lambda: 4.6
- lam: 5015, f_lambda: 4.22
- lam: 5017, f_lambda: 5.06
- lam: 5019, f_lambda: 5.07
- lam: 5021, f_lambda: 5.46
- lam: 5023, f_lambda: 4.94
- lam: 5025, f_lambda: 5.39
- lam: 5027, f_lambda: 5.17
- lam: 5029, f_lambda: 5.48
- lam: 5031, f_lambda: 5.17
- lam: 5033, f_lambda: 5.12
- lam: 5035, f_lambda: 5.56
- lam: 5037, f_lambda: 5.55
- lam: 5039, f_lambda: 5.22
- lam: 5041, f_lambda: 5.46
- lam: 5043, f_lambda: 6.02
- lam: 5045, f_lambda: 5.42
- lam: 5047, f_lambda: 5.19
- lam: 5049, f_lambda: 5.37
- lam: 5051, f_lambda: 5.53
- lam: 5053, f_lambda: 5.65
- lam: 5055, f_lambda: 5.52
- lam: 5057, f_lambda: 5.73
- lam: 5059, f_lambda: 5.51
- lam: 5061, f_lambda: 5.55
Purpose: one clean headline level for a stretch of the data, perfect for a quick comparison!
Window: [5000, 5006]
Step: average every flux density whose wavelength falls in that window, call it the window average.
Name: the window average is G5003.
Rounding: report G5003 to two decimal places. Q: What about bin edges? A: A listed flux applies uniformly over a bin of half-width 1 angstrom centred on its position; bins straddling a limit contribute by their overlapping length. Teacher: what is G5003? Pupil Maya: 4.92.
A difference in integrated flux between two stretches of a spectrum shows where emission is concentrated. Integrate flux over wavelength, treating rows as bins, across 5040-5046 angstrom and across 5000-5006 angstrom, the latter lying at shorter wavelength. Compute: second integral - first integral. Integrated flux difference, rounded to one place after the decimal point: -4.3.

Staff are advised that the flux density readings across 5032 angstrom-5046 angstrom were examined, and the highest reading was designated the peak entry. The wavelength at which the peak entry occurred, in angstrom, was 5043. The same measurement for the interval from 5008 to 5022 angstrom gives 5021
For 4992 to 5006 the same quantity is 4999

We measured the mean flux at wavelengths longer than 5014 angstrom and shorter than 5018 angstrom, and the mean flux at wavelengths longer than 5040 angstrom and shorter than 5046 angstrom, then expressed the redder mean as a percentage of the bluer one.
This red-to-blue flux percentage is 121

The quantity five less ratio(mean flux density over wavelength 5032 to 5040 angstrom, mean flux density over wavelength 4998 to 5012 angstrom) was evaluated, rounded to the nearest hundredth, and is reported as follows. 3.95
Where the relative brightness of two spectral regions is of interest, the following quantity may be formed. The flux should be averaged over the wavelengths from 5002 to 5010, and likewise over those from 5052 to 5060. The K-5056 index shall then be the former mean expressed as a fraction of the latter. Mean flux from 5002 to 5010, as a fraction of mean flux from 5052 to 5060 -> 0.91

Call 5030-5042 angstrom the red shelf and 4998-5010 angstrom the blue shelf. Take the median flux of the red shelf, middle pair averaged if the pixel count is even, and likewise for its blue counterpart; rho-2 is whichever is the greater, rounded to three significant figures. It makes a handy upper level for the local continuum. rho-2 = 5.34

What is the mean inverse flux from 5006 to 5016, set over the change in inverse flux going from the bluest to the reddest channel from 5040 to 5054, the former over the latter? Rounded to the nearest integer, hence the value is -34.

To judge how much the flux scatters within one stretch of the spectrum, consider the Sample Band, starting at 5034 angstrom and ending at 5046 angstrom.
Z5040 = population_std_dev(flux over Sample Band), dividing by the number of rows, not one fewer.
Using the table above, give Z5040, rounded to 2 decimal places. 0.24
